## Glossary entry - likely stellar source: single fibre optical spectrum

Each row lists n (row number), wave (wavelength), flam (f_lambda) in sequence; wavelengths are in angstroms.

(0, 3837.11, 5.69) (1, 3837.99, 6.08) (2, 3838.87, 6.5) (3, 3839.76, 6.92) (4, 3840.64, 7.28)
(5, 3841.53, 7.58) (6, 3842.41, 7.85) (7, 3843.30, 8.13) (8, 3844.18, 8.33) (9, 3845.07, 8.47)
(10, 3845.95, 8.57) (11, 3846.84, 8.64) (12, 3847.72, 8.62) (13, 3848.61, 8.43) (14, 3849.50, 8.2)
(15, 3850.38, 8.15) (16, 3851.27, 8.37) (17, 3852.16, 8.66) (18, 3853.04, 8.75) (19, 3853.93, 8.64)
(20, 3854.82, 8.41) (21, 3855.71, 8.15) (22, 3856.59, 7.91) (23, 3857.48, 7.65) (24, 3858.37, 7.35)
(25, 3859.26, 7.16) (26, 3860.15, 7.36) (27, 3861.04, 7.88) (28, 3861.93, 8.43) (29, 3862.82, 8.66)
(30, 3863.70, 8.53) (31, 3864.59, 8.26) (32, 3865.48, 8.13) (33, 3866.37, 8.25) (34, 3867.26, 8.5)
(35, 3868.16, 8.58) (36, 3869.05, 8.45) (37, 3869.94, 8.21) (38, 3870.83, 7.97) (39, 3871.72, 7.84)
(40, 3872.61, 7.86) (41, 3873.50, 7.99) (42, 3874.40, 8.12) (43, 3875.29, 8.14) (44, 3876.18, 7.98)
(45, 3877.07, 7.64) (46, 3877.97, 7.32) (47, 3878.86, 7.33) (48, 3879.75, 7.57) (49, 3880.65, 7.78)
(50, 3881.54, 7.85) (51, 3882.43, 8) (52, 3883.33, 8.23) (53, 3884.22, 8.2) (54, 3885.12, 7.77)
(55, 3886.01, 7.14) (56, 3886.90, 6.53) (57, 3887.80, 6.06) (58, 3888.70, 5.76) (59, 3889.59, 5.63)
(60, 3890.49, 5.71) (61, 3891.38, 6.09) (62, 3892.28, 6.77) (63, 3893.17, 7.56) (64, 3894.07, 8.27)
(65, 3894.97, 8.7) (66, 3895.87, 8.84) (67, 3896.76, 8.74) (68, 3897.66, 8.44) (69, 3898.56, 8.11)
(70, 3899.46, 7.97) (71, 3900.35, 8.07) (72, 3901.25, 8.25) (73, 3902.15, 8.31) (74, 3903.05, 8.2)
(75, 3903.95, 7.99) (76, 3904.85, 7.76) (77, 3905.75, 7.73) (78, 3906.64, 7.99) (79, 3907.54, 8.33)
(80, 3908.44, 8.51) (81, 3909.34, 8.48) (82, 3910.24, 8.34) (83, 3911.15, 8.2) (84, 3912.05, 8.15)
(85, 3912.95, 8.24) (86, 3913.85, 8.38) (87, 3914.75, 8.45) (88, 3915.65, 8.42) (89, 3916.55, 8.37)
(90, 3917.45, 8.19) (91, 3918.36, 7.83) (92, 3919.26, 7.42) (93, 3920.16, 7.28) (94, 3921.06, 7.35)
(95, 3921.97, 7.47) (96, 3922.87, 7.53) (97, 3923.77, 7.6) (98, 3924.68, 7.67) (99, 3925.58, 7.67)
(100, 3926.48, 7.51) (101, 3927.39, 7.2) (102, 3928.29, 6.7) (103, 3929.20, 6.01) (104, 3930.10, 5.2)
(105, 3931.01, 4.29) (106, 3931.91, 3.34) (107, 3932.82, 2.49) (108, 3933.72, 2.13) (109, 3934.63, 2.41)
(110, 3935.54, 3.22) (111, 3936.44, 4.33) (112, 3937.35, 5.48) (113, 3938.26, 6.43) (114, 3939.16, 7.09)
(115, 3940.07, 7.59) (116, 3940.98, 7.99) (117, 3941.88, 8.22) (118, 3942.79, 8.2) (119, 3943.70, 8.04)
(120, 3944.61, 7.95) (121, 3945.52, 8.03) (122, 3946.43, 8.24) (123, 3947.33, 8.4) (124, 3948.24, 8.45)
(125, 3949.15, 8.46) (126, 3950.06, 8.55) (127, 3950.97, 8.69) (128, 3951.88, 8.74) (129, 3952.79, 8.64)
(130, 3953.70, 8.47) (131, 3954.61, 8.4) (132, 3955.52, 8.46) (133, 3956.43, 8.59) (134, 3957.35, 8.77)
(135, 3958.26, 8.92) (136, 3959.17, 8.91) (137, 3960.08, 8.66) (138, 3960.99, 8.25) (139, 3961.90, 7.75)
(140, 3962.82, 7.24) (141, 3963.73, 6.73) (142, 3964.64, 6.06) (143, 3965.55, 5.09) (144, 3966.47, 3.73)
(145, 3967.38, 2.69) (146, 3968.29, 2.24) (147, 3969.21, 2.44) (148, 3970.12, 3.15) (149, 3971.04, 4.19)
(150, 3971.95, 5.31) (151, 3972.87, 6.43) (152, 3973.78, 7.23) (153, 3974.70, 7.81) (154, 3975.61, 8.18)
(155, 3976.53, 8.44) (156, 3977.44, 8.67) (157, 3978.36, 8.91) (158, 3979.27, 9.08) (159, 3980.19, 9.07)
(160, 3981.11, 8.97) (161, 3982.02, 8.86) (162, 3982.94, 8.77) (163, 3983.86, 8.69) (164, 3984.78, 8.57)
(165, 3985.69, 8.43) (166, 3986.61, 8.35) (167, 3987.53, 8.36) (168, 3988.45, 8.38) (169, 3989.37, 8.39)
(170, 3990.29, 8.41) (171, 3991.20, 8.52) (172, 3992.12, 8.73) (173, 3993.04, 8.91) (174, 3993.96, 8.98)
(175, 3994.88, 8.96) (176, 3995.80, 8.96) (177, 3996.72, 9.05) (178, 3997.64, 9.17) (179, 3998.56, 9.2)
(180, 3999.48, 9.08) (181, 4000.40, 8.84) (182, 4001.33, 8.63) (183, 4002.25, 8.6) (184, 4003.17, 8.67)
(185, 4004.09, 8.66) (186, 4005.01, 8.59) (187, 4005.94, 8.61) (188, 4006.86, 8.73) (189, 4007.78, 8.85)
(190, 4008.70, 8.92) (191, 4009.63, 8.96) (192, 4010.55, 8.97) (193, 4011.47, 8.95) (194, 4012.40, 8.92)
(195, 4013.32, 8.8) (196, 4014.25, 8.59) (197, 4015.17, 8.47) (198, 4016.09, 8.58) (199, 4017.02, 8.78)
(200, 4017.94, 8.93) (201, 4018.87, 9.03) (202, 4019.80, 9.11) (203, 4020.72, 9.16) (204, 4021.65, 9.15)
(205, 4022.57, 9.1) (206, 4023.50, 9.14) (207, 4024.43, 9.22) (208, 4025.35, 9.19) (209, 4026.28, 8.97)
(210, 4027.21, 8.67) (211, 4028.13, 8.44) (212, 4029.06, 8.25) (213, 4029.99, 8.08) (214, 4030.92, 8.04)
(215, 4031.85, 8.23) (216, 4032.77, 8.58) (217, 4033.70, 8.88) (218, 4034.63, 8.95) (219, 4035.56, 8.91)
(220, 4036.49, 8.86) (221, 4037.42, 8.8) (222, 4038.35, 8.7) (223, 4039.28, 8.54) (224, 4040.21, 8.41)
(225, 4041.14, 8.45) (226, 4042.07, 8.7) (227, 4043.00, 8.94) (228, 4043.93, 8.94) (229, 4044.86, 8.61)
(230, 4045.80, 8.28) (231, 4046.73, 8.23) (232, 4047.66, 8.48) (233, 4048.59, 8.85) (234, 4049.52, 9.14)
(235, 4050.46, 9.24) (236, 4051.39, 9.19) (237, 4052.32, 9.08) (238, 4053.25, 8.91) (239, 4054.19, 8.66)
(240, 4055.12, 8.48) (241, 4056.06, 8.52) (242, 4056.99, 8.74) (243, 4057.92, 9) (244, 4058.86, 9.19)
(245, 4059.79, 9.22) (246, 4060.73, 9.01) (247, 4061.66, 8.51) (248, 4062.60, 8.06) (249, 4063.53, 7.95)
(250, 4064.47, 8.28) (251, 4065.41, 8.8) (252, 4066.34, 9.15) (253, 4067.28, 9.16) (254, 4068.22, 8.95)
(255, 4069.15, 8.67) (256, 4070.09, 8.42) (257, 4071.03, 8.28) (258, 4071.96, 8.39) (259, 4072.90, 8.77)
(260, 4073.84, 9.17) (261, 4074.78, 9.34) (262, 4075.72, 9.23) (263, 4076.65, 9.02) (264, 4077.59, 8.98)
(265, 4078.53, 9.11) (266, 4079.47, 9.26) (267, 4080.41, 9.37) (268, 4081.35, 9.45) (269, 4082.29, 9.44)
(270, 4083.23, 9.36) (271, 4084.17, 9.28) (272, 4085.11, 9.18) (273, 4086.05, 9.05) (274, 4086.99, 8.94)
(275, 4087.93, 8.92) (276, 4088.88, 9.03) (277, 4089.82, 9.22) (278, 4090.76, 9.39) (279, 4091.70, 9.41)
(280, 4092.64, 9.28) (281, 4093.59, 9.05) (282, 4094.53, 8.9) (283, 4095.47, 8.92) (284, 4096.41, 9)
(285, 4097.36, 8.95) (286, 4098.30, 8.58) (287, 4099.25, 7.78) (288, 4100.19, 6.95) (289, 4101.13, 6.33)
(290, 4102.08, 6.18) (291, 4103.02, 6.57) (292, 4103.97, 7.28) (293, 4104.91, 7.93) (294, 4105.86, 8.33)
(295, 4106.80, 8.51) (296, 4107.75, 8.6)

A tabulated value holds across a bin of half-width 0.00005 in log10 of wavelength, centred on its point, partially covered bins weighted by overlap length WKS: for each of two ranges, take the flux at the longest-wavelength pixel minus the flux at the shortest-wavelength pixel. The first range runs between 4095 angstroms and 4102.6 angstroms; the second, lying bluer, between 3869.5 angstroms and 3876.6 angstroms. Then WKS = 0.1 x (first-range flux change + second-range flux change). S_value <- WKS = -0.297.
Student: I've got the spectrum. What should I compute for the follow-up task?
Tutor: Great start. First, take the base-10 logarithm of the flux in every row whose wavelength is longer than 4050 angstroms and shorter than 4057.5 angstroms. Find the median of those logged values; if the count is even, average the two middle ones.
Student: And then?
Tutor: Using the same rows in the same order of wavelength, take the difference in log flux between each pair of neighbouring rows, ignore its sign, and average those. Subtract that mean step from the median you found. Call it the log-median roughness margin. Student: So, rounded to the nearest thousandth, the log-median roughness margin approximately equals 0.938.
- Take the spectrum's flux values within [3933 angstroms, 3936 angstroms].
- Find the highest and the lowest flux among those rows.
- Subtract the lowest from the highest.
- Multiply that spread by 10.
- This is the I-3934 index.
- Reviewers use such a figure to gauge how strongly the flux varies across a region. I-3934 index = 10.9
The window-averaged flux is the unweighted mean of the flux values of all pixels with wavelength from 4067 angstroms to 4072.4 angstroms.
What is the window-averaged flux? 8.6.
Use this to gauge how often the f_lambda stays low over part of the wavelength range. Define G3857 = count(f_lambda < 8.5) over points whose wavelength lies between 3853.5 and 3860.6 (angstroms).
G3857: 7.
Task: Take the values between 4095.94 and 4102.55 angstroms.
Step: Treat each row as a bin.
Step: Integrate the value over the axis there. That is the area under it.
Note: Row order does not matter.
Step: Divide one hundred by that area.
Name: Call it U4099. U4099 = 1.97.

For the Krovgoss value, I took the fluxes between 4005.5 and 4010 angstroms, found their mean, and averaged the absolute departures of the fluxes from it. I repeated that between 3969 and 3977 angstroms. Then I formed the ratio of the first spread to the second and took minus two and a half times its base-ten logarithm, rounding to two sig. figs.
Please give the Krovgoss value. 3.0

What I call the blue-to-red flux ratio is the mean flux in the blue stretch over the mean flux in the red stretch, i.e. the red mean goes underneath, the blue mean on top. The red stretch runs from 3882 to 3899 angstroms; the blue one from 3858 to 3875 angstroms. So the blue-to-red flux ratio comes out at 1.09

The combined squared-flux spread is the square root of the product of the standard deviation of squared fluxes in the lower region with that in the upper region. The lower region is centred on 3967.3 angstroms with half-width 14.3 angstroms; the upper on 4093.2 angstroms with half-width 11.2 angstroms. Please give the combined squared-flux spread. 21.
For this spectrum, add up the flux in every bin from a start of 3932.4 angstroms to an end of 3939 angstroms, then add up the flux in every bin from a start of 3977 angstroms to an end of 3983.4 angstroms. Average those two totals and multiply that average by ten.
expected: 444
